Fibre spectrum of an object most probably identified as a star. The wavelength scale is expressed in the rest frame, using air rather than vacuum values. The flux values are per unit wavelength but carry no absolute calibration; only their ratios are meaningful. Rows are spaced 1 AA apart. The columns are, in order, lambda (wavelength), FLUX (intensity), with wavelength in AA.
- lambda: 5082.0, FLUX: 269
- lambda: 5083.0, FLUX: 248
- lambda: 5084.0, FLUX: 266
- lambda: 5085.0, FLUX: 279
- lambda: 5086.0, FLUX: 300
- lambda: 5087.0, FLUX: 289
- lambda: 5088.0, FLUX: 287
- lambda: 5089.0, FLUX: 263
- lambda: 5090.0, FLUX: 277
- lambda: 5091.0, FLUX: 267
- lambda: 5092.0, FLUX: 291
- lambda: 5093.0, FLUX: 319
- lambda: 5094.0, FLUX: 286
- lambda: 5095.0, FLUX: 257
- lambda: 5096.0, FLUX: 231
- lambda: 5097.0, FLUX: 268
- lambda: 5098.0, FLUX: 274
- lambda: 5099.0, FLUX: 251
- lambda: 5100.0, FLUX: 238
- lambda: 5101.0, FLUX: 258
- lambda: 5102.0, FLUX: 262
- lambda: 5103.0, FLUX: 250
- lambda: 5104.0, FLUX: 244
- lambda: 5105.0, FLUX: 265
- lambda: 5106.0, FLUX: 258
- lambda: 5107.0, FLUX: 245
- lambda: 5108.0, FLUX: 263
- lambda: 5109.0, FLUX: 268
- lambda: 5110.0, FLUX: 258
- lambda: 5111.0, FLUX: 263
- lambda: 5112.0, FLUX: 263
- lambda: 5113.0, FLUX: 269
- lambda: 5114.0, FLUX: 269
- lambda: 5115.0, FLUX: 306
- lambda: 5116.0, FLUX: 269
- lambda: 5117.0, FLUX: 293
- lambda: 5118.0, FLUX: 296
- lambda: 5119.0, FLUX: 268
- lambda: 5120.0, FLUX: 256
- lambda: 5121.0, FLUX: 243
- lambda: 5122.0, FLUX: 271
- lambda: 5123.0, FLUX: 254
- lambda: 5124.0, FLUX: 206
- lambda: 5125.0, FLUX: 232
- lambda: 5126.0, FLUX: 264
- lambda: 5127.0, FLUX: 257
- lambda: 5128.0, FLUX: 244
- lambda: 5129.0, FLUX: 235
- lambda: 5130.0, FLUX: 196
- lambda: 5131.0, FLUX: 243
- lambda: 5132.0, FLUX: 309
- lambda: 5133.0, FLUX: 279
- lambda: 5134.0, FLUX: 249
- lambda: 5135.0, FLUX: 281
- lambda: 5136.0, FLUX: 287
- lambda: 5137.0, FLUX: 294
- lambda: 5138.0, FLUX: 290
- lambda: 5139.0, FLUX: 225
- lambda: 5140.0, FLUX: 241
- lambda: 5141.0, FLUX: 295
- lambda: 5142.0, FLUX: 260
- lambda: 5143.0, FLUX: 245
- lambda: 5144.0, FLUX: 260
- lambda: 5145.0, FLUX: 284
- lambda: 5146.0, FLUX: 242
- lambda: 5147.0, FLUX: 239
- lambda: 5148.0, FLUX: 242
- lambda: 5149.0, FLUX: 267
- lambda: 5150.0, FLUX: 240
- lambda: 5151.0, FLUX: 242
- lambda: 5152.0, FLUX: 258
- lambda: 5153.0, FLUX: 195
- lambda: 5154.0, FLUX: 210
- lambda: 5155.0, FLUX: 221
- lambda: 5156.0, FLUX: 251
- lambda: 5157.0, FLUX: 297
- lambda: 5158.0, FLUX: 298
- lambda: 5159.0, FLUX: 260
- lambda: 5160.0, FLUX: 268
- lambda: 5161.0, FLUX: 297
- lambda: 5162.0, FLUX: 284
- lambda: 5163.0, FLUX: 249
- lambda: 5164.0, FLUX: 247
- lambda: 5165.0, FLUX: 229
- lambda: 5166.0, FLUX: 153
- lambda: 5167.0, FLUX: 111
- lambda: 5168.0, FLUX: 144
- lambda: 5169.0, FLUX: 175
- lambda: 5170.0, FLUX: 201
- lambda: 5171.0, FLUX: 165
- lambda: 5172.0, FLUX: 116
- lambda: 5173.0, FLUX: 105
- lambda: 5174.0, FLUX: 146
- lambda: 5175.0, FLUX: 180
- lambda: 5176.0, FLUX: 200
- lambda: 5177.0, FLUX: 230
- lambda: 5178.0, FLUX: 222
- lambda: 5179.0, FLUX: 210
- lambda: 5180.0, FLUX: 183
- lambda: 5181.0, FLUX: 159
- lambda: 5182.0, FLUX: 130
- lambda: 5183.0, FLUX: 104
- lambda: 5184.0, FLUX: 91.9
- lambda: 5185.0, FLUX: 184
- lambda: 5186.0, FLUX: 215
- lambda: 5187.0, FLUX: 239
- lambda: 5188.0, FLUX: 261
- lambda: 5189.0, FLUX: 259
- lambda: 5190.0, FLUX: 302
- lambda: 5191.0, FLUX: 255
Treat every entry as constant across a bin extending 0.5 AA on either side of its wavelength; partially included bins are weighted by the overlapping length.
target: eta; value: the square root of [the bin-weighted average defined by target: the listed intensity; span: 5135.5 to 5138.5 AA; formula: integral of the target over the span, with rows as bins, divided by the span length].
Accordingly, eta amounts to 17.0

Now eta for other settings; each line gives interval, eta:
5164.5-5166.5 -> 13.8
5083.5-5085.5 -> 16.5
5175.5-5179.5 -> 14.7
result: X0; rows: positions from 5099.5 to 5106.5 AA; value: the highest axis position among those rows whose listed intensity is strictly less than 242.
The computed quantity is 5100.0 AA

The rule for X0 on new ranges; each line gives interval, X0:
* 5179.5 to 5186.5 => 5186.0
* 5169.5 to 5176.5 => 5176.0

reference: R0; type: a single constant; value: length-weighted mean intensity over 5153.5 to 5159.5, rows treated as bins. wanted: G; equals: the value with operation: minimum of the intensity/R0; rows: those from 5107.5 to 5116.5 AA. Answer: 1.01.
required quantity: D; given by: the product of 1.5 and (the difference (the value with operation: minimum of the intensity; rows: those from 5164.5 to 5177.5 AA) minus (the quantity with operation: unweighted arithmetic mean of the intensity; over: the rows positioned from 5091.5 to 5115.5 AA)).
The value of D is -240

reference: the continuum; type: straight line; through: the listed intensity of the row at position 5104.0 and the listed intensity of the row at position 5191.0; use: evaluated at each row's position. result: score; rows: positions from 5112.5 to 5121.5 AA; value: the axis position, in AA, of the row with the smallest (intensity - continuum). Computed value 5121.0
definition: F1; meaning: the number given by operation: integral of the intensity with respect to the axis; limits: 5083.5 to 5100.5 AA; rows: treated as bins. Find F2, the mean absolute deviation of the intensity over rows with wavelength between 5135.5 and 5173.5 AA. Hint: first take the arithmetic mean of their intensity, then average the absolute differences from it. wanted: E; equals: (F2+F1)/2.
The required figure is 2342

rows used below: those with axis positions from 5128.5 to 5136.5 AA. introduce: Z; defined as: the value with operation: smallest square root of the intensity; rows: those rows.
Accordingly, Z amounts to 14.0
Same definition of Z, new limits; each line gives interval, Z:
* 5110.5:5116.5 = 16.2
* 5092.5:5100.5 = 15.2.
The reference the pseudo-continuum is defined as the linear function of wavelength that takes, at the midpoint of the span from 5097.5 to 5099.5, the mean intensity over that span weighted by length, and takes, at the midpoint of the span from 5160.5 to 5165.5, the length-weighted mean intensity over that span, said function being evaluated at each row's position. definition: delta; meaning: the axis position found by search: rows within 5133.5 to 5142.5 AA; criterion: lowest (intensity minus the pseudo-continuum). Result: 5139.0 AA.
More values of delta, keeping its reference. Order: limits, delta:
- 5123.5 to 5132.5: 5130.0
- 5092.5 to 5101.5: 5096.0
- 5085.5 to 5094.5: 5089.0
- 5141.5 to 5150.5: 5147.0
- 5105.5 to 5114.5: 5107.0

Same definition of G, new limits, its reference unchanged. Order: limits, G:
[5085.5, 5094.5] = 1.03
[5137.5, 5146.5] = 0.88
